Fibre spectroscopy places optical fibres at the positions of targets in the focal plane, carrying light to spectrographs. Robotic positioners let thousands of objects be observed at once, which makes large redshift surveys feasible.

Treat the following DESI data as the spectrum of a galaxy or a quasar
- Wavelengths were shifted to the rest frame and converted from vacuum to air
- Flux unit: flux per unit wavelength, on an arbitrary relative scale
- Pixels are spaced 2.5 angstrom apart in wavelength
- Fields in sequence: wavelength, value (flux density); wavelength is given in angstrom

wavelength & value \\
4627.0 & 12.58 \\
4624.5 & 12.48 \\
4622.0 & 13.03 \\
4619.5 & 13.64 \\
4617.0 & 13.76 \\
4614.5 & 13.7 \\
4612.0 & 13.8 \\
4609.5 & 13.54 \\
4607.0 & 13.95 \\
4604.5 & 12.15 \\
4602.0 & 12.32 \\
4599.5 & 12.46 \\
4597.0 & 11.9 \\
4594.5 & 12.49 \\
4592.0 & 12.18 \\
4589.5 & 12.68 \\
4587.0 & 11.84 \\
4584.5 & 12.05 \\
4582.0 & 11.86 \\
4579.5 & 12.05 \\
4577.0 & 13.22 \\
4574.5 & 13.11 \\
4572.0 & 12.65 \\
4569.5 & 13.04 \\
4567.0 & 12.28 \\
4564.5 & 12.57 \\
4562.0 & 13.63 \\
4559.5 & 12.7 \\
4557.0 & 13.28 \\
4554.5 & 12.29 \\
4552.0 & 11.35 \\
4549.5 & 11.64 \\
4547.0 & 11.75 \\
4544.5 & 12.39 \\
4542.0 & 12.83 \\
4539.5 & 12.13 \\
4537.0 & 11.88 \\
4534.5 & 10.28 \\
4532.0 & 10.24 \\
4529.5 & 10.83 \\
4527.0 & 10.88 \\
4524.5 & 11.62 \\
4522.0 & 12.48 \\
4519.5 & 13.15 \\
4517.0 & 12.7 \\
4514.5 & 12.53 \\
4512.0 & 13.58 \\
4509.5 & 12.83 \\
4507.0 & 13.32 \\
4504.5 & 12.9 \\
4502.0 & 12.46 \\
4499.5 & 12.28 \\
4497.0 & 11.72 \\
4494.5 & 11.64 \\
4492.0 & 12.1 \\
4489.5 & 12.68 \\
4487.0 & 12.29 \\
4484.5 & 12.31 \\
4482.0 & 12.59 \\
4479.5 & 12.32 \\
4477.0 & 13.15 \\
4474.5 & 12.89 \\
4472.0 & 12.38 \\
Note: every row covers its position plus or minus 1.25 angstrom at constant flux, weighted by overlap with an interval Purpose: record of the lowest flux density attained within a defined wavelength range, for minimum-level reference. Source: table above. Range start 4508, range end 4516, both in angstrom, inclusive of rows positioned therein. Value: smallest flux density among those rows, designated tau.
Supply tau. 12.53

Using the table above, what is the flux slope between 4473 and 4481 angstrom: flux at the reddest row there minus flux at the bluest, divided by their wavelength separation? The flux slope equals -0.11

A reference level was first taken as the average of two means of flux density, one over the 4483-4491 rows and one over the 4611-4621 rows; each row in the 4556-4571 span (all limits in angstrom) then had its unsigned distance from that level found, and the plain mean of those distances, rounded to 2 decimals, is 0.41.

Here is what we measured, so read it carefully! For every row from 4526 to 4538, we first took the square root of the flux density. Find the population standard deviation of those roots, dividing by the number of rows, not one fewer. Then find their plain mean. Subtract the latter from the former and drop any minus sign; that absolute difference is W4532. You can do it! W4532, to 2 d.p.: 3.20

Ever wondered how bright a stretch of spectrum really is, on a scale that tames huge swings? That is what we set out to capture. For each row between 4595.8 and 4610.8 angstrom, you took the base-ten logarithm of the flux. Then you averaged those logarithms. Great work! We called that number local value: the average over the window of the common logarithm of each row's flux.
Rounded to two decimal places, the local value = 1.10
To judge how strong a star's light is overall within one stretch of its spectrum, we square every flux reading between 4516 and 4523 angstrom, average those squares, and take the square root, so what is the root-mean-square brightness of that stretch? 12.8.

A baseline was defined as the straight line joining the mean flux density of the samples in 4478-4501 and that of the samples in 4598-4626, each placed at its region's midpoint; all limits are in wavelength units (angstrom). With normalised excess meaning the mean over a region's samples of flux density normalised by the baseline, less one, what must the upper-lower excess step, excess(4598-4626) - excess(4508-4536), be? 0.04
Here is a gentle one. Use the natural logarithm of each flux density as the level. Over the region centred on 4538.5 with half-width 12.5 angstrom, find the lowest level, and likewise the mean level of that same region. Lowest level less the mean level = -0.112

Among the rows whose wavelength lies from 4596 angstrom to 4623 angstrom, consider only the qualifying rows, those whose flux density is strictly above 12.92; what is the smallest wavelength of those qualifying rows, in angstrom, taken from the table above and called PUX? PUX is 4607.0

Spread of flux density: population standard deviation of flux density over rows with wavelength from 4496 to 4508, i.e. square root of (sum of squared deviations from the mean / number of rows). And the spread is 0.54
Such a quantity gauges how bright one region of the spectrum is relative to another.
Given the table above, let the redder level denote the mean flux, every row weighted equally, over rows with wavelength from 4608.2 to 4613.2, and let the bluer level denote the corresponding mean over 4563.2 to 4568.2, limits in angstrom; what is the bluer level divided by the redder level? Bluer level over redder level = 0.91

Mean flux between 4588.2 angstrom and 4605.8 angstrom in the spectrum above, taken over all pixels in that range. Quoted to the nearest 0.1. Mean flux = 12.3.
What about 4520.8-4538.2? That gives 11.2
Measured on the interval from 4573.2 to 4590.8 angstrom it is 12.4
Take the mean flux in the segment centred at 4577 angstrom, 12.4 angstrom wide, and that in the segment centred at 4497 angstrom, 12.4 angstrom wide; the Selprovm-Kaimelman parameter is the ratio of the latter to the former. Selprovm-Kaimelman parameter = 0.96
